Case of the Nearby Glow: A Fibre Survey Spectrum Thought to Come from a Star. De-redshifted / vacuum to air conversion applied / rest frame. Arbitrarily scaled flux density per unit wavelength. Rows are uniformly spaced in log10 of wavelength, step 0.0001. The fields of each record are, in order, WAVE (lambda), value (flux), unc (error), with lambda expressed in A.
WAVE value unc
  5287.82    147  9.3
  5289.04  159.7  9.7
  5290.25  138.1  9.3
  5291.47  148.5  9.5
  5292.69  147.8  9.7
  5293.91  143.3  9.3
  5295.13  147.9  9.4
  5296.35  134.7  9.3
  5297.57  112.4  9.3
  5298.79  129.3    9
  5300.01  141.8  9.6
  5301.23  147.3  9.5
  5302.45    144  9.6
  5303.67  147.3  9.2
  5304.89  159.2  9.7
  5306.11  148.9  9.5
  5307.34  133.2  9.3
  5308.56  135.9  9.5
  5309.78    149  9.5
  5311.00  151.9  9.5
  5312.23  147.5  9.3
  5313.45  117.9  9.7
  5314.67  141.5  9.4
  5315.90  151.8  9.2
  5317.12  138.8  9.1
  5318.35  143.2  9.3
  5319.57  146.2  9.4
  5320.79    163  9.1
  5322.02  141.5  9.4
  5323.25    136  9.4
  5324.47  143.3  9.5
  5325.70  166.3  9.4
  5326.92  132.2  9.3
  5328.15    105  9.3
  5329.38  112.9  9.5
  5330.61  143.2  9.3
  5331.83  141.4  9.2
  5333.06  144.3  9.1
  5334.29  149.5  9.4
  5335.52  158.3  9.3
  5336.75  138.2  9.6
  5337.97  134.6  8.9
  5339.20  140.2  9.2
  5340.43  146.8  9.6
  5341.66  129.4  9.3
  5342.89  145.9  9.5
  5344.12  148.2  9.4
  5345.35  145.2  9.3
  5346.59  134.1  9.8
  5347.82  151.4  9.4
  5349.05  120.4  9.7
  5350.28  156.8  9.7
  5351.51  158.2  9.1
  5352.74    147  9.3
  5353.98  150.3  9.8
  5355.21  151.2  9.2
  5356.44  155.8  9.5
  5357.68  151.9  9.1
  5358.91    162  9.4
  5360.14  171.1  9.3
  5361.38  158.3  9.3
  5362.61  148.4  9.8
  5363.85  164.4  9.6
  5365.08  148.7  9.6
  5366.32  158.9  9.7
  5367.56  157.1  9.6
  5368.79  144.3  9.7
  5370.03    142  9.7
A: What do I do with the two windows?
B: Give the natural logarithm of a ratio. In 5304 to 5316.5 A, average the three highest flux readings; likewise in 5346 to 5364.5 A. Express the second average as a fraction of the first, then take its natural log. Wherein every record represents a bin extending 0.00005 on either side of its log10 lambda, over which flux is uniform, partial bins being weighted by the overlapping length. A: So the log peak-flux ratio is 0.072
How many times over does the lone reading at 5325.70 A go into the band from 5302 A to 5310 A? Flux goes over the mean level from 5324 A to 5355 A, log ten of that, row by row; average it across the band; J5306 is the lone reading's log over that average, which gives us 7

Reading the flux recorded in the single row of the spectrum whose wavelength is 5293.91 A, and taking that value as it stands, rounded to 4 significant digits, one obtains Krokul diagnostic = 143.3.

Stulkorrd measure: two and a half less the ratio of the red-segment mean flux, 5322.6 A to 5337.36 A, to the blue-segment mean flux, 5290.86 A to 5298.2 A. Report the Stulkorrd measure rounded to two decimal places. 1.50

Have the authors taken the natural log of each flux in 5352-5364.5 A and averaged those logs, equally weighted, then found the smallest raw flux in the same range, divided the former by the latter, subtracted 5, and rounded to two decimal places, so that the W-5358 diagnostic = -4.97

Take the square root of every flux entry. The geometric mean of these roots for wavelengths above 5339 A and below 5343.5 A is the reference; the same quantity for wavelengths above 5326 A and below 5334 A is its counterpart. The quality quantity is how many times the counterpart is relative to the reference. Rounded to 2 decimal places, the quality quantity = 0.96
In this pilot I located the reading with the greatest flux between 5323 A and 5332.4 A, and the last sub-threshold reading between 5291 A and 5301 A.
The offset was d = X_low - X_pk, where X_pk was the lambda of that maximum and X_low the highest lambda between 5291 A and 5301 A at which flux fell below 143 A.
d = -25.7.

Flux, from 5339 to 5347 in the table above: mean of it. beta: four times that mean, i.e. 566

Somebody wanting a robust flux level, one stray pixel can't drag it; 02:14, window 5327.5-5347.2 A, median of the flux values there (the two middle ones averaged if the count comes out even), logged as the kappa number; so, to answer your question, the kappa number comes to 142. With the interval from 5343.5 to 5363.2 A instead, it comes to 151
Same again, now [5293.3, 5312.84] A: 146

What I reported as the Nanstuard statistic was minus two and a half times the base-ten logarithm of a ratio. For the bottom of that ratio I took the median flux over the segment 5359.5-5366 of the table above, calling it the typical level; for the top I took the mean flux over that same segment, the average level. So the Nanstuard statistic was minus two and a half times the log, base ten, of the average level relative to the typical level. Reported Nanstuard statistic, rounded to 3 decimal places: 0.001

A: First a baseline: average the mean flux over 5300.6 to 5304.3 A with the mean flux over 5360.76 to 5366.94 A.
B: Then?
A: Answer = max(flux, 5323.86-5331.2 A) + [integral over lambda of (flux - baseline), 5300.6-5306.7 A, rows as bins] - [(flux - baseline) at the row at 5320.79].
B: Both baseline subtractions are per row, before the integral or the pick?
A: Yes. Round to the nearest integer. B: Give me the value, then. 144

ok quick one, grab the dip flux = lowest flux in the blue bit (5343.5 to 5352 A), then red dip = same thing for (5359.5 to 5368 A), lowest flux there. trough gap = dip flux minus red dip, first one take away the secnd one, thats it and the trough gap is -28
